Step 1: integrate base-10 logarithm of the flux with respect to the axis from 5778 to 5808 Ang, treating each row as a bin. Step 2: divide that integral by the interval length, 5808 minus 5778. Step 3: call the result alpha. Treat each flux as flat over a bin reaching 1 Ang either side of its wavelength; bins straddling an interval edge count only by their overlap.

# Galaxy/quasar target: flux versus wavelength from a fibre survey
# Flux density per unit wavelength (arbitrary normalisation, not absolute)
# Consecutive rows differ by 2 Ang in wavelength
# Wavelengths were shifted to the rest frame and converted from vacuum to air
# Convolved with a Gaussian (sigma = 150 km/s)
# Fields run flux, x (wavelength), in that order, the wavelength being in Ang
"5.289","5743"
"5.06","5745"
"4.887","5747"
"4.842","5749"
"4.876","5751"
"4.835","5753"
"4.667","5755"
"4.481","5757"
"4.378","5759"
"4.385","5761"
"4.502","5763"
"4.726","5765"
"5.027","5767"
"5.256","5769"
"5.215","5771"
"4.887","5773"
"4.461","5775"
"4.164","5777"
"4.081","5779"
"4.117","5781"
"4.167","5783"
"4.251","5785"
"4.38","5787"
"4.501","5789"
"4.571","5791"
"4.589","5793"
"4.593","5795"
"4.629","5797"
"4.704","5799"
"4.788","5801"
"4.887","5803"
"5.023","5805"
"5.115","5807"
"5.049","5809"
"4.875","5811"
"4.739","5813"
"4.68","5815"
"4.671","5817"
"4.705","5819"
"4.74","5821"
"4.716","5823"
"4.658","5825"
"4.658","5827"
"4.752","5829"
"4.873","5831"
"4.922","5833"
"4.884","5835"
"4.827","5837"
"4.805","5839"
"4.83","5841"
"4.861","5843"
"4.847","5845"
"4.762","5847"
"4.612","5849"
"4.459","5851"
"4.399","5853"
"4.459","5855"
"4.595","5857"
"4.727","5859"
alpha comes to 0.658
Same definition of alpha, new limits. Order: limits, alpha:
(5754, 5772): 0.675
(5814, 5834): 0.675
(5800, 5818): 0.687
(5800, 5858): 0.678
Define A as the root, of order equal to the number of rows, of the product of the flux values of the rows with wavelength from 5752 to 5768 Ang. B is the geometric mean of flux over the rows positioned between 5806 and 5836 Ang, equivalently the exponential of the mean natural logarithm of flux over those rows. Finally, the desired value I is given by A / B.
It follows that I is 0.96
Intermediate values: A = 4.62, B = 4.80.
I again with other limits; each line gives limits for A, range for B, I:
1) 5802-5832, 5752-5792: 1.06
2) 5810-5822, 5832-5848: 0.98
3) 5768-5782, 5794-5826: 0.96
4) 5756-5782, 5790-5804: 0.98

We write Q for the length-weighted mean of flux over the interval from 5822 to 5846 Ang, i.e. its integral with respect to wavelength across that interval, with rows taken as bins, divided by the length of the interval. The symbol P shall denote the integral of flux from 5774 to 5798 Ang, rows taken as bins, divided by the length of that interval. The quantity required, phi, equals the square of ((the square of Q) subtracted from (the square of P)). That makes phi 15.4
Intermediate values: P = 4.38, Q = 4.80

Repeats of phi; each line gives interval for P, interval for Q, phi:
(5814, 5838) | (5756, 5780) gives 1.4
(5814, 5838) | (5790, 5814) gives 0.1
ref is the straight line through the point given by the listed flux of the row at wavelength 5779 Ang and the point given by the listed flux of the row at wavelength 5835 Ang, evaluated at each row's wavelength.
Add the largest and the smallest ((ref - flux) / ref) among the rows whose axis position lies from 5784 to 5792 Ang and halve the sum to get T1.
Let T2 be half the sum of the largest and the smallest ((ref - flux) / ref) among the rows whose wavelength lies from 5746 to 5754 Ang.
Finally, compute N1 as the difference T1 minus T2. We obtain 0.28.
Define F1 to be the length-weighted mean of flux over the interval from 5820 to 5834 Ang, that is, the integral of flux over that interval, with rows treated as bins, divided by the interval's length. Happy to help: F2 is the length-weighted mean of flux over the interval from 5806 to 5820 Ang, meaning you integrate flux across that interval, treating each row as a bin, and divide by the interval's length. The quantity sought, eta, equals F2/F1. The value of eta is 1.02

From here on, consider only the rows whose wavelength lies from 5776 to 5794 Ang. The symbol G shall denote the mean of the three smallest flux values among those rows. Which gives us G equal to 4.12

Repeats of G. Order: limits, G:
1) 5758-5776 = 4.41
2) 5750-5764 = 4.41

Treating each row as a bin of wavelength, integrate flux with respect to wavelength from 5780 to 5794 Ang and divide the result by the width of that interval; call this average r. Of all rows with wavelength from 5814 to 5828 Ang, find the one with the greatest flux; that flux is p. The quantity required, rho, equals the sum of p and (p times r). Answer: 25.4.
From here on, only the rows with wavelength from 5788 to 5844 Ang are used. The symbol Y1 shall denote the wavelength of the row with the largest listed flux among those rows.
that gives 5807 Ang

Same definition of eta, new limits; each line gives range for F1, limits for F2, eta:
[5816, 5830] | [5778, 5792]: 0.91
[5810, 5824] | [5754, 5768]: 0.97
